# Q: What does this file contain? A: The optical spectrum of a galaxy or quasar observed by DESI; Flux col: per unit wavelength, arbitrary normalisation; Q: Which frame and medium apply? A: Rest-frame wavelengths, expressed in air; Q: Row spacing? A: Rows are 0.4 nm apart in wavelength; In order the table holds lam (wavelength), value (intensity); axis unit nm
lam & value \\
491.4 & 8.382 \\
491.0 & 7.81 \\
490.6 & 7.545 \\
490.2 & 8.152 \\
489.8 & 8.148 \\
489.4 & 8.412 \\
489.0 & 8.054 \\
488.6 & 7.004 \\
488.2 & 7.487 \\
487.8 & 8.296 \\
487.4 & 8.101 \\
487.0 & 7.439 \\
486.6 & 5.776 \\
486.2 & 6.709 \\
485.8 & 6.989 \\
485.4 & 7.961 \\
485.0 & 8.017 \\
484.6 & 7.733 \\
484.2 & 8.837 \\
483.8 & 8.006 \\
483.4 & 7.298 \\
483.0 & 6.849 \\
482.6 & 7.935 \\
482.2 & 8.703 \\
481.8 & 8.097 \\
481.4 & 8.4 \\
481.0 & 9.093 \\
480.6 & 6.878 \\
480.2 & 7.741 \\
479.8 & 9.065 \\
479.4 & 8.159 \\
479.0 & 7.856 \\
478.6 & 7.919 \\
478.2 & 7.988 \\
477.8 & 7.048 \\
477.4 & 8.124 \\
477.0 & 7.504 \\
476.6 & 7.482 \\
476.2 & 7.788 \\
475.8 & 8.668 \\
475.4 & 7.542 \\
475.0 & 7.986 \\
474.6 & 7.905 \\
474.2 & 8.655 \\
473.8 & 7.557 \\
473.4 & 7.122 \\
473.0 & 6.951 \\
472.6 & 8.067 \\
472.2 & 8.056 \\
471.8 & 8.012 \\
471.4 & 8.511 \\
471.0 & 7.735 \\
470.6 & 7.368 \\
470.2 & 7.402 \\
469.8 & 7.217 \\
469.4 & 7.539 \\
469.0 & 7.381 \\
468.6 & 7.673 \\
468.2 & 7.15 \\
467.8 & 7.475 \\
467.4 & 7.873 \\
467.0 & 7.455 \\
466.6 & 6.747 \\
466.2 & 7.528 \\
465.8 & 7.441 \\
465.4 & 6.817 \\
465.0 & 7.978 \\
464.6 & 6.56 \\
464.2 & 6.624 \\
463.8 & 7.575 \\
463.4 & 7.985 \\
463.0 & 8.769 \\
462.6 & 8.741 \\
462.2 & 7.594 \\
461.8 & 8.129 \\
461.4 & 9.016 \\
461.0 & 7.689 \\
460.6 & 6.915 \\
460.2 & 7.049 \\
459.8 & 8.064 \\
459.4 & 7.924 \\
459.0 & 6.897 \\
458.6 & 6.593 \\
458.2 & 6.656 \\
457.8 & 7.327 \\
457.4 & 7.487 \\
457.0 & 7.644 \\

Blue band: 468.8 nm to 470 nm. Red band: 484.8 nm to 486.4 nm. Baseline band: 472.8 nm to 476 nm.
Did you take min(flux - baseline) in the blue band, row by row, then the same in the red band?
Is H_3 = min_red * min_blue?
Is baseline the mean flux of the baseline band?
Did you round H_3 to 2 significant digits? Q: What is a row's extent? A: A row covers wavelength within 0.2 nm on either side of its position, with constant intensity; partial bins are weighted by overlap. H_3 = 0.63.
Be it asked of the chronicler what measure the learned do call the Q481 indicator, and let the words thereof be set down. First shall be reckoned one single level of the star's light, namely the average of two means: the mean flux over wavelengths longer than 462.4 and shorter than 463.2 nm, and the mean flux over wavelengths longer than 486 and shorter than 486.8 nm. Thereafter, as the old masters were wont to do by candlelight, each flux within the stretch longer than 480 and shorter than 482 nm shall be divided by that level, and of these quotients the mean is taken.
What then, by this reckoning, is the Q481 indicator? 1.07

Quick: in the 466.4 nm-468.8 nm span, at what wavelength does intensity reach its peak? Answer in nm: 467.4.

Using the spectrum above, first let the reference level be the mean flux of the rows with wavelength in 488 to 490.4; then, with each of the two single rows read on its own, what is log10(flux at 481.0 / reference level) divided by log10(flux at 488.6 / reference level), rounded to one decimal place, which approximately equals -1.2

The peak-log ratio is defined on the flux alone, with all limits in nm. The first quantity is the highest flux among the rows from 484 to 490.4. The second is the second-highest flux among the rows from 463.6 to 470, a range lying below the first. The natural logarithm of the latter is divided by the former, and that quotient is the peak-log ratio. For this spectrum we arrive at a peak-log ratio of 0.233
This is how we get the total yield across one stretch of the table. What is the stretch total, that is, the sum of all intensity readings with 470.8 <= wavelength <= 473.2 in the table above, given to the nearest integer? 47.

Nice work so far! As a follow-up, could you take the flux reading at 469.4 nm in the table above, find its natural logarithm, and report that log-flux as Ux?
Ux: 2.02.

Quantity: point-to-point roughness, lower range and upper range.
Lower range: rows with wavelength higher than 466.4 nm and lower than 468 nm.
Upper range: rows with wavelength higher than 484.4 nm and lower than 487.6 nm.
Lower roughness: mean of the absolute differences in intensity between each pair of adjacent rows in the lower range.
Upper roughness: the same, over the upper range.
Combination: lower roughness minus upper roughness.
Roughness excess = -0.18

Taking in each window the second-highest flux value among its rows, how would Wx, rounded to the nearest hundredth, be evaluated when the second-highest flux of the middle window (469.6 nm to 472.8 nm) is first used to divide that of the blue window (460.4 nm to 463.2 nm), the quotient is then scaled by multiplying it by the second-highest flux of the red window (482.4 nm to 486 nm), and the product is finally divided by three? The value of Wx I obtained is 2.90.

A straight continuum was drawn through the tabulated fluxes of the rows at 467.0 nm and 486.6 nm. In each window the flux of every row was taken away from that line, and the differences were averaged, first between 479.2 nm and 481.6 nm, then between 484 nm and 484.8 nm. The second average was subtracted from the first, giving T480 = 0.4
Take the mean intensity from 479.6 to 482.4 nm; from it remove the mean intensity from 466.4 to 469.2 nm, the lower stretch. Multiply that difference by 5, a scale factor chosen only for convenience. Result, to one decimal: 4.4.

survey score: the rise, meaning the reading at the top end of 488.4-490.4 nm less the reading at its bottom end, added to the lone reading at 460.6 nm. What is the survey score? 8.06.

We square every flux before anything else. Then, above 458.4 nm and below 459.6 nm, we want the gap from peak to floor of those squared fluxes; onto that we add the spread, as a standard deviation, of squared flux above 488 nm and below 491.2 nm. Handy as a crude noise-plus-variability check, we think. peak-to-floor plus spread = 26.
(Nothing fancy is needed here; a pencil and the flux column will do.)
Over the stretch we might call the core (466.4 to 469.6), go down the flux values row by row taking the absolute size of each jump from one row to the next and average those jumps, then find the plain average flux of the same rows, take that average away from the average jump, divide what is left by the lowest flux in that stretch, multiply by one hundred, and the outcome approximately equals -103.9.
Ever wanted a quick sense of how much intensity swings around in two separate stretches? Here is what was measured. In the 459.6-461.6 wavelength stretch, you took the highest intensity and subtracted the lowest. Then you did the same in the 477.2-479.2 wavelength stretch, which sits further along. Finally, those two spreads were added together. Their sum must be 3.2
